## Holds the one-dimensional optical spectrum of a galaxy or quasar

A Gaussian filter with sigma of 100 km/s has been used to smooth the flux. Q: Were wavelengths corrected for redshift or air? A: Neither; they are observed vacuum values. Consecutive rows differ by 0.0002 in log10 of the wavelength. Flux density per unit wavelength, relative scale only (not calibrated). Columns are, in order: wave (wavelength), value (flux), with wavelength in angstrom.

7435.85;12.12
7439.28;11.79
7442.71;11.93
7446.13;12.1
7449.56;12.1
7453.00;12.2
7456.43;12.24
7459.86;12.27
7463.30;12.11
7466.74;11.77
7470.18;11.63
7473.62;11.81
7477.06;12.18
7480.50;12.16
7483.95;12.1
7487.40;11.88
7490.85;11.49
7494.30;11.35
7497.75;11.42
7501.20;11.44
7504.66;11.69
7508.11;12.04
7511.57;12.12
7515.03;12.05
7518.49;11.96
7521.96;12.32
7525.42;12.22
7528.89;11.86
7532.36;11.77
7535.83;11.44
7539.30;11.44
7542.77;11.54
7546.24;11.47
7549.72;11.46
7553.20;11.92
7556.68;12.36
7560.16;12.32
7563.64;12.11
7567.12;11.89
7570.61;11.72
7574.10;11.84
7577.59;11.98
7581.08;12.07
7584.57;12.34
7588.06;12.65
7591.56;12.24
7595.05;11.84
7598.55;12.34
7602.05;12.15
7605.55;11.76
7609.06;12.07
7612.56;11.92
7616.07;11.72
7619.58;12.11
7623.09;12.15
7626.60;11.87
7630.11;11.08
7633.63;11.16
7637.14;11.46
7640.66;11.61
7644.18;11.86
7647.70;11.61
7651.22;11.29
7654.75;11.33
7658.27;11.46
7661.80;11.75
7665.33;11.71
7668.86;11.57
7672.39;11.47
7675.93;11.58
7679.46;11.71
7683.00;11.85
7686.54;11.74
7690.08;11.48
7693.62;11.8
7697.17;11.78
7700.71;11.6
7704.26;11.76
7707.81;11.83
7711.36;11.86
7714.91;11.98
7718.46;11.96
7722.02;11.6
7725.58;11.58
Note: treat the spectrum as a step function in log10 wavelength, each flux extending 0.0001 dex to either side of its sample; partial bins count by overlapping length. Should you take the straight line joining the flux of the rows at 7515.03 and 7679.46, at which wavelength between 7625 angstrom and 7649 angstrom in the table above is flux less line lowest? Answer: 7630.11 angstrom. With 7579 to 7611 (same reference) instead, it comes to 7605.55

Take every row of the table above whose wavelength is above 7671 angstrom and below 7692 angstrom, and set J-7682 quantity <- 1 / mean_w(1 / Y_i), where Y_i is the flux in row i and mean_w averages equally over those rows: 11.6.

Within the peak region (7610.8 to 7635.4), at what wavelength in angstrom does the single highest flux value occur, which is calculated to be 7623.09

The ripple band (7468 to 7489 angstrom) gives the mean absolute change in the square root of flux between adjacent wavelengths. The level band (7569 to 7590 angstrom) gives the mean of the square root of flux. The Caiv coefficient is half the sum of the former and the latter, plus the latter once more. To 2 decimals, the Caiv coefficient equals 5.23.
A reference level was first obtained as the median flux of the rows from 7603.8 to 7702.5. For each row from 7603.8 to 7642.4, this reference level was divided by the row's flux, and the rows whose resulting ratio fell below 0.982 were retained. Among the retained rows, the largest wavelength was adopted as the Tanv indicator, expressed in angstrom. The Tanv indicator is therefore 7623.09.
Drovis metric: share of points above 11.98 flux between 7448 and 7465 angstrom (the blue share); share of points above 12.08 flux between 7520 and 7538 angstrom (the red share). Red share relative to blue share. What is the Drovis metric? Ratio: 0.40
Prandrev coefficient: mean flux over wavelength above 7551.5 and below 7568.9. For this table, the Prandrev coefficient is 12.1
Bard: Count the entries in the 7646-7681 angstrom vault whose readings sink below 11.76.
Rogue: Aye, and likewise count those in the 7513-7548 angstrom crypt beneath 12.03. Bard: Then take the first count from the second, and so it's -3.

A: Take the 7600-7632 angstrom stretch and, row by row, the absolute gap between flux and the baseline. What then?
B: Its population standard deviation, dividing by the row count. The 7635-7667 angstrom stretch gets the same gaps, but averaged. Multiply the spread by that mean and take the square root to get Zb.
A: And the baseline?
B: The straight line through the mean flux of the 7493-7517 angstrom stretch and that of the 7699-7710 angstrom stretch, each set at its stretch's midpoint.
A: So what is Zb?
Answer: 0.20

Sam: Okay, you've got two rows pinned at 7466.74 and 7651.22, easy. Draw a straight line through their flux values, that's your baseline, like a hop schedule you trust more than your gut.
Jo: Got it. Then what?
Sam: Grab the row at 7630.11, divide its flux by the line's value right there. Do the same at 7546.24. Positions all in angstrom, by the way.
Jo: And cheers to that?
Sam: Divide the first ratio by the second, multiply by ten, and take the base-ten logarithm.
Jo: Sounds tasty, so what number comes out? 0.993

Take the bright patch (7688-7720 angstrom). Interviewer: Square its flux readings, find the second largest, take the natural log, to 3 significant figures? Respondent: 4.96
